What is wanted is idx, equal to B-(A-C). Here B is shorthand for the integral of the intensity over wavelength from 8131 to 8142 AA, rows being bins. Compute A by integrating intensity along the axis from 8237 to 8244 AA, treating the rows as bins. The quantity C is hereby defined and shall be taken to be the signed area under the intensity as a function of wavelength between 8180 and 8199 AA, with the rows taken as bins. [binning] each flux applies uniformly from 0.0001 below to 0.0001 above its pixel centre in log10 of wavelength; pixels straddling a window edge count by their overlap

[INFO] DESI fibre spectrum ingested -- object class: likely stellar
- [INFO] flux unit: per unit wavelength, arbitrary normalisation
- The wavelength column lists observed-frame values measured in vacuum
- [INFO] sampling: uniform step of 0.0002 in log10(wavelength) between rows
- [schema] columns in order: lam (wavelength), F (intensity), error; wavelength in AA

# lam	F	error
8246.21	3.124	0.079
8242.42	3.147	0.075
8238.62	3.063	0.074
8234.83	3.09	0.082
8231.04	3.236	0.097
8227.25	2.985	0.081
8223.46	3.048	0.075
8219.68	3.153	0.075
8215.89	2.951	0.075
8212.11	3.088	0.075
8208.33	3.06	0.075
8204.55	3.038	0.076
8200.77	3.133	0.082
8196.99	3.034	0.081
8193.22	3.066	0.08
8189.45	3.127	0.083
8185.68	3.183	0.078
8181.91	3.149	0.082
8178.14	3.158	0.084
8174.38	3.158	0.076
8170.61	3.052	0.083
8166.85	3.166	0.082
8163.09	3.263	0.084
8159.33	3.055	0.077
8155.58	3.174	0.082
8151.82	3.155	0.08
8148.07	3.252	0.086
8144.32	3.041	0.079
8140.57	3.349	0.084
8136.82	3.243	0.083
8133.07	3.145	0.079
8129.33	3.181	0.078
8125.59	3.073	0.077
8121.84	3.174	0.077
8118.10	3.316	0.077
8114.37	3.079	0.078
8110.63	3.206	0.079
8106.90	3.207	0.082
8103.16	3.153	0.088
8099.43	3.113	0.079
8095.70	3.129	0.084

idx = 73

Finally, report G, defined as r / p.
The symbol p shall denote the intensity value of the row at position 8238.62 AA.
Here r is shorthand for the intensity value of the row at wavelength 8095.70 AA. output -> 1.02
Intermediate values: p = 3.063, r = 3.129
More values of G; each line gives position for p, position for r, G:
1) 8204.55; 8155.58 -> 1.04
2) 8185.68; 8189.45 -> 0.98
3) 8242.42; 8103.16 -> 1.00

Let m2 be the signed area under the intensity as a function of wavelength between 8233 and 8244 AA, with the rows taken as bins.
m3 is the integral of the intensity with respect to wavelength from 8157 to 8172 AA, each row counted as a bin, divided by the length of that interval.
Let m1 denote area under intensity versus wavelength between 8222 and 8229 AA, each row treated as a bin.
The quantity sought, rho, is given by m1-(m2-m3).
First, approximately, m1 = 21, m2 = 34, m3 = 3.14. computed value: -10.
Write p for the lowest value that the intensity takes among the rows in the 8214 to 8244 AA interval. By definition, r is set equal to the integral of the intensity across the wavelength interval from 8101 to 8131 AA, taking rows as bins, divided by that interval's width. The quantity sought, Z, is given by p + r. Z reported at 6.12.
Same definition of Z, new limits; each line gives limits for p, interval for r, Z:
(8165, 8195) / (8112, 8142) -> 6.24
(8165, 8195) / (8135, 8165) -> 6.24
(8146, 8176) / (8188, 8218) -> 6.11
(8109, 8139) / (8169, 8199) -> 6.19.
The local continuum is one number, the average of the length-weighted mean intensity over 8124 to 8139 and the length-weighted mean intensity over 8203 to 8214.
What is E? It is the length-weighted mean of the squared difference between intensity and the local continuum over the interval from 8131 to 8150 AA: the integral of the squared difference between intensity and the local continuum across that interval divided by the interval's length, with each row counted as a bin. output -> 0.0191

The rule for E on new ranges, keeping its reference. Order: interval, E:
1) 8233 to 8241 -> 0.0016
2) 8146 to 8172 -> 0.0081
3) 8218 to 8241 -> 0.0067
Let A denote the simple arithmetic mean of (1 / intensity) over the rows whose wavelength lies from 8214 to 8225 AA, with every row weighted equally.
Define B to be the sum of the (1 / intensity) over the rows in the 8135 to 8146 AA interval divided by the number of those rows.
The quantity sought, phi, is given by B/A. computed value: 0.95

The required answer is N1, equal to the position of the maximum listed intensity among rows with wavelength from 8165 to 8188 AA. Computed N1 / 8185.68 AA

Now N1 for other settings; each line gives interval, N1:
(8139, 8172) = 8140.57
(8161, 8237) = 8163.09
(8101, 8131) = 8118.10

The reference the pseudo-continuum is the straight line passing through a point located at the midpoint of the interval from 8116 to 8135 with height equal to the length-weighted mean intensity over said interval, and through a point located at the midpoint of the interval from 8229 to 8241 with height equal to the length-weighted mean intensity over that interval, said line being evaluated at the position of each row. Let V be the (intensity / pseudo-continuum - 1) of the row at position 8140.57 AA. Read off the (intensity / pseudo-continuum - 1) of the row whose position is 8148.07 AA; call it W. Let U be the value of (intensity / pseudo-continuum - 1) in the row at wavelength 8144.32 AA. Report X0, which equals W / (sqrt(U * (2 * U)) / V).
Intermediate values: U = -0.040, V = 0.06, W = 0.03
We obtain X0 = 0.03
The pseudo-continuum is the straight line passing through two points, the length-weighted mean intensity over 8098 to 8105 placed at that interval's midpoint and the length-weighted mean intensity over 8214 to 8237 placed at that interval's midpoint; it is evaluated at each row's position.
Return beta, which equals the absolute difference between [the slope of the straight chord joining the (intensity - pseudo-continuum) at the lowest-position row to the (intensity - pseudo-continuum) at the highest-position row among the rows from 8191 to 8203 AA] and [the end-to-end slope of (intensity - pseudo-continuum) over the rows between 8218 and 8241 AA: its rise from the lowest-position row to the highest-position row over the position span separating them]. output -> 0.014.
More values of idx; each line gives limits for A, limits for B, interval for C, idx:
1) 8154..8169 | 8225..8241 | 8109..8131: 72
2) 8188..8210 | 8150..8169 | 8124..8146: 62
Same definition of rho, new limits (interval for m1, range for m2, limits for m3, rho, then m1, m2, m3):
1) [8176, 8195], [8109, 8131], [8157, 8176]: -7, 60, 70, 3.14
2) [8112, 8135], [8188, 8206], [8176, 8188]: 20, 73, 55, 3.16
